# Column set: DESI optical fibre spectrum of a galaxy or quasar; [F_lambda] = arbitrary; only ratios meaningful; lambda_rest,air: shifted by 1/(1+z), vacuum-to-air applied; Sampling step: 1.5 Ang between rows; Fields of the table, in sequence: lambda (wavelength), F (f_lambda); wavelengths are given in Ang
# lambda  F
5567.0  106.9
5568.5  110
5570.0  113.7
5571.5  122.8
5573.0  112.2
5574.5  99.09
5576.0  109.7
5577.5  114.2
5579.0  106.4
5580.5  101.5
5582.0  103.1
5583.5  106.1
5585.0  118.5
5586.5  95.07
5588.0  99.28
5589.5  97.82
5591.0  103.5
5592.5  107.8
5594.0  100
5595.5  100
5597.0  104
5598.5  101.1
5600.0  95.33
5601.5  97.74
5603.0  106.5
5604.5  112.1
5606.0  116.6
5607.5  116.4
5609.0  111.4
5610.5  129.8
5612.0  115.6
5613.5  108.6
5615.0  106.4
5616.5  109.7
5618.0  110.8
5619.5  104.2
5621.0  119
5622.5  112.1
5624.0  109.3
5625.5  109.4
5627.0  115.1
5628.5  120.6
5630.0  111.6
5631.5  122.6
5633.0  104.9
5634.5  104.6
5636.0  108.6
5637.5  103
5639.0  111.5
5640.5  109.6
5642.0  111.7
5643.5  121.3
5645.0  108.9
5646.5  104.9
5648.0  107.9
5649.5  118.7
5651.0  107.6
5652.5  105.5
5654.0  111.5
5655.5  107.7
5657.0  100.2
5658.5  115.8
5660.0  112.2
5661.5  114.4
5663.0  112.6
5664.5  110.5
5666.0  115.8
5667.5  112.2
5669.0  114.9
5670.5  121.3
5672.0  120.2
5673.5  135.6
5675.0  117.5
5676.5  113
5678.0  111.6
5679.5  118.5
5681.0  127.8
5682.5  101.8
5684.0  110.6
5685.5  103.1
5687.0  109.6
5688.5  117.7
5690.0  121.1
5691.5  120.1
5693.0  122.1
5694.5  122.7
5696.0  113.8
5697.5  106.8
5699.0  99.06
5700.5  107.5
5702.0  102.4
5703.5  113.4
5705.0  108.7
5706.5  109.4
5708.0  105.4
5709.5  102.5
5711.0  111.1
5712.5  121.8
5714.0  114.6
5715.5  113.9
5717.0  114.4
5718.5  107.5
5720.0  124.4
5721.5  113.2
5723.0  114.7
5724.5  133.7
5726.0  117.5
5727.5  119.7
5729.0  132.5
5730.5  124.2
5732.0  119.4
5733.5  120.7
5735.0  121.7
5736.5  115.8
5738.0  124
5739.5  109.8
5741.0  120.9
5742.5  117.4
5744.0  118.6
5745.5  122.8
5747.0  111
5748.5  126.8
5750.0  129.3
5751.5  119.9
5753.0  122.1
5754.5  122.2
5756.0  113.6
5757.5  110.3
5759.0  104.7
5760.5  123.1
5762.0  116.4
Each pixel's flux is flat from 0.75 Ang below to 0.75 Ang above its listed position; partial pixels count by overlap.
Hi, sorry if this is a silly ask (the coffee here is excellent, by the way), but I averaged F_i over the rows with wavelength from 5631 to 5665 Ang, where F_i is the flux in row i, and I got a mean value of 110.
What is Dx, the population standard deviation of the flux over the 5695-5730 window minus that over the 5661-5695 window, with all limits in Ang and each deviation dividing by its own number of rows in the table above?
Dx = 1.3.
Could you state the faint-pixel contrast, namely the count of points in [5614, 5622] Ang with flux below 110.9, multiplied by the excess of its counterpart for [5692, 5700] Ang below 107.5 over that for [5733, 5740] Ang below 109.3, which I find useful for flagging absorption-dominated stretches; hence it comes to 8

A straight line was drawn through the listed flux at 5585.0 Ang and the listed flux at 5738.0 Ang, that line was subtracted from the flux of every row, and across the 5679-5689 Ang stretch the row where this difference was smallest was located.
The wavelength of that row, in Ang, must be 5682.5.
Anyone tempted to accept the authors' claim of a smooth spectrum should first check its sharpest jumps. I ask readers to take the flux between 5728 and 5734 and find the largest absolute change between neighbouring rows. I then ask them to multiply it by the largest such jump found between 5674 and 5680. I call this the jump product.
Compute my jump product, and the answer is 57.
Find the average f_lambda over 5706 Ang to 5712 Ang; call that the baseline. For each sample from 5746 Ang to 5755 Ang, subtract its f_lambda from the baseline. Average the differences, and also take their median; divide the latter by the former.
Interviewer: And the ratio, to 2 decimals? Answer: 1.02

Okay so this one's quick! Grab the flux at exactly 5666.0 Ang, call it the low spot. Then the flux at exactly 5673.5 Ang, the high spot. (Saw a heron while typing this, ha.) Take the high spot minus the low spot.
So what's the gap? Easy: 20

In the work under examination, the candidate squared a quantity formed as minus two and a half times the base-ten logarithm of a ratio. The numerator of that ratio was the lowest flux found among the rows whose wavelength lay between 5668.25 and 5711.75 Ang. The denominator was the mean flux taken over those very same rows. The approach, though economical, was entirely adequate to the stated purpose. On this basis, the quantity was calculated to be 0.0216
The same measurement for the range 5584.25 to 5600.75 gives 0.0059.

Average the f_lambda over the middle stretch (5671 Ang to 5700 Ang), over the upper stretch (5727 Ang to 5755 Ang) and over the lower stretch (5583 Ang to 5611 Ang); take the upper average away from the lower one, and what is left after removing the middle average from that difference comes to -130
